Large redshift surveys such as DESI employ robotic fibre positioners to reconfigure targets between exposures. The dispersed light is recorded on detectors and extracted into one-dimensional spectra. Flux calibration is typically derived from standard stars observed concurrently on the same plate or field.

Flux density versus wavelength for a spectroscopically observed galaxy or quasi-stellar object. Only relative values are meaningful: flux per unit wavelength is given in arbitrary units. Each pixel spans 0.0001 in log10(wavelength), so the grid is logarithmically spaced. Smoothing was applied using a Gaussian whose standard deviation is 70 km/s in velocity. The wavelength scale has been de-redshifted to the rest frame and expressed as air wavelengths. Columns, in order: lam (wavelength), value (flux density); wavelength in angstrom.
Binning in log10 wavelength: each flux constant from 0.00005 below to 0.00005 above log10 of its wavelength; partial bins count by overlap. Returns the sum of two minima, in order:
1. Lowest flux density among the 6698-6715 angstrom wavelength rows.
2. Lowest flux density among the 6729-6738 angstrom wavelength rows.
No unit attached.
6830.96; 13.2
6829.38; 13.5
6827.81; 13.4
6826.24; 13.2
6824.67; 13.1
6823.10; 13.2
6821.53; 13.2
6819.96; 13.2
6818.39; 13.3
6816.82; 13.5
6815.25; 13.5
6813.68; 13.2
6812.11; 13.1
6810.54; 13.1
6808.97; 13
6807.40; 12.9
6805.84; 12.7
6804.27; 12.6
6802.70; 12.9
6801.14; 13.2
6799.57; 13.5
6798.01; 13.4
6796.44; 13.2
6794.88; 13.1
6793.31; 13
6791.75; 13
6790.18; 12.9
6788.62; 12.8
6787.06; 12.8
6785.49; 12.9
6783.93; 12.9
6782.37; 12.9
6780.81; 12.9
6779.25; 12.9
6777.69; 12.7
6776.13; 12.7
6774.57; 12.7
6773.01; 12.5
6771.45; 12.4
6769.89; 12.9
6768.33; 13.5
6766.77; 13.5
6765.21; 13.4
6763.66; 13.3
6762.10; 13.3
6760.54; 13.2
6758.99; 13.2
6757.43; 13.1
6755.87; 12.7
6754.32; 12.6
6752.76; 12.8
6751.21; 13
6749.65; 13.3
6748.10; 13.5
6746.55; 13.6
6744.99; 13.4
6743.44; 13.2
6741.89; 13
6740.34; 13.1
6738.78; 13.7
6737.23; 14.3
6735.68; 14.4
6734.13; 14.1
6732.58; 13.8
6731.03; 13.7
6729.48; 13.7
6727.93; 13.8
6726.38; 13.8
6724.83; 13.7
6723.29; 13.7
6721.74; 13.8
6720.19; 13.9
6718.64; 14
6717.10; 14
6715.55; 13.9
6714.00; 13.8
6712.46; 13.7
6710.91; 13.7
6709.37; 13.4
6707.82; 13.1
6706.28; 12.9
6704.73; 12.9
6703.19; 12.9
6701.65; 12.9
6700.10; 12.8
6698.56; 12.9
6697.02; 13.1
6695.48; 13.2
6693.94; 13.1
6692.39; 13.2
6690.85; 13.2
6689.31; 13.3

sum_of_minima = 26.5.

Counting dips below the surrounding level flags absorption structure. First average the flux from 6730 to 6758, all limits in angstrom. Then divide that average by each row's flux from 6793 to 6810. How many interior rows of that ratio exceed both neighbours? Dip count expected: 1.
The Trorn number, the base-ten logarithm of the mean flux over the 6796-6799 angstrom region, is 1.12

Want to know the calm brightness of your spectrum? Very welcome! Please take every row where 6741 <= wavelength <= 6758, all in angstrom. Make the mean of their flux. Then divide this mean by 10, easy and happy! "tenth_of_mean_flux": 1.31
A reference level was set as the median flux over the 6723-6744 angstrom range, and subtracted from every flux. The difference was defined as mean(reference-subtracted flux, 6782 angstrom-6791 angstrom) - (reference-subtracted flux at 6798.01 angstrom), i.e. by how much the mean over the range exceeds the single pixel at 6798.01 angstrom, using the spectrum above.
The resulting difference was -0.5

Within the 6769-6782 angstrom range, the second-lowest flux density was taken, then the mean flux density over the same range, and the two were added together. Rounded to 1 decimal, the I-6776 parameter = 25.2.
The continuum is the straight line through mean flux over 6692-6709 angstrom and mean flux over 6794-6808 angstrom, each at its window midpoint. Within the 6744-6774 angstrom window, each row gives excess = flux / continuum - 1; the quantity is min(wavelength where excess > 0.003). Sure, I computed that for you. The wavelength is 6744.99 angstrom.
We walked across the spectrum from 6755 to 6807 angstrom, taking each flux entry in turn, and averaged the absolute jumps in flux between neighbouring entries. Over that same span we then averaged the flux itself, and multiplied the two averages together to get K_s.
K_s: 1.7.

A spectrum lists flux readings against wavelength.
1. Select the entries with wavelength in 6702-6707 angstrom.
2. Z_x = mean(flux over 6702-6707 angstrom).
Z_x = 12.9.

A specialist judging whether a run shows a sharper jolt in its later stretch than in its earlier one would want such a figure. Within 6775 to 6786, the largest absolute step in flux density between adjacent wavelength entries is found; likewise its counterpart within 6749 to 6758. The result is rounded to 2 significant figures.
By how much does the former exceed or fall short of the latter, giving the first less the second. -0.20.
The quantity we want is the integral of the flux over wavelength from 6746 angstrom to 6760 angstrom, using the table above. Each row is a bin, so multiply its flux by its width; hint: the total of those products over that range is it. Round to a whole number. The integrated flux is 183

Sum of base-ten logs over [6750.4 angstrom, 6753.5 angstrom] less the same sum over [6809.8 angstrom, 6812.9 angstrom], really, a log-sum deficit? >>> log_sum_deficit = -0.01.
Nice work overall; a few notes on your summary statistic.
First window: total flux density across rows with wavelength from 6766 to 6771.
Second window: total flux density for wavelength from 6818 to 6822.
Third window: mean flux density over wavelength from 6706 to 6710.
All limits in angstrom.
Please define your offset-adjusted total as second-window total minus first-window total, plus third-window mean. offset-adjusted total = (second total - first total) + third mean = 12.9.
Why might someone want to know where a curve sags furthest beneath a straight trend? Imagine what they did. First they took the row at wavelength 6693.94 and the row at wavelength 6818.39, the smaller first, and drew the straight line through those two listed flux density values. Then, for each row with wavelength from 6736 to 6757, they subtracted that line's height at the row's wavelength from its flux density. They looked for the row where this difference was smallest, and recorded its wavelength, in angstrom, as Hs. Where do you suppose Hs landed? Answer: 6754.32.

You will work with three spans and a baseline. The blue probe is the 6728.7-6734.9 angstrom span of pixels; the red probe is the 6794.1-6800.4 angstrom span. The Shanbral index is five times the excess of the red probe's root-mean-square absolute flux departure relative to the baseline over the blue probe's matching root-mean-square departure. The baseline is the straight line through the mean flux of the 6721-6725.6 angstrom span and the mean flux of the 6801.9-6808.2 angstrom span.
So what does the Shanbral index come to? 1.0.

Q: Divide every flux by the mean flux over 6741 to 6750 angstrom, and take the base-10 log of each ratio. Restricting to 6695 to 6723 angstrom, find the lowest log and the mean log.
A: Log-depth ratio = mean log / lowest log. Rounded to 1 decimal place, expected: -0.1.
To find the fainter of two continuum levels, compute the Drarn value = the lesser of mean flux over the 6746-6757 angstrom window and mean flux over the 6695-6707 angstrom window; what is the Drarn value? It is 12.9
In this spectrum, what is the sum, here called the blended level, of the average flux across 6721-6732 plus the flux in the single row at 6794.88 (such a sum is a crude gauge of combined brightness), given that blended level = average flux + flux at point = 26.8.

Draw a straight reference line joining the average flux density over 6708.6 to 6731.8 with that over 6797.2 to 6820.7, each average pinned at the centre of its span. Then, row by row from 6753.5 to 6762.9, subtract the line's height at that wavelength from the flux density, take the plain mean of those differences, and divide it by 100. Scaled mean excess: -0.0049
